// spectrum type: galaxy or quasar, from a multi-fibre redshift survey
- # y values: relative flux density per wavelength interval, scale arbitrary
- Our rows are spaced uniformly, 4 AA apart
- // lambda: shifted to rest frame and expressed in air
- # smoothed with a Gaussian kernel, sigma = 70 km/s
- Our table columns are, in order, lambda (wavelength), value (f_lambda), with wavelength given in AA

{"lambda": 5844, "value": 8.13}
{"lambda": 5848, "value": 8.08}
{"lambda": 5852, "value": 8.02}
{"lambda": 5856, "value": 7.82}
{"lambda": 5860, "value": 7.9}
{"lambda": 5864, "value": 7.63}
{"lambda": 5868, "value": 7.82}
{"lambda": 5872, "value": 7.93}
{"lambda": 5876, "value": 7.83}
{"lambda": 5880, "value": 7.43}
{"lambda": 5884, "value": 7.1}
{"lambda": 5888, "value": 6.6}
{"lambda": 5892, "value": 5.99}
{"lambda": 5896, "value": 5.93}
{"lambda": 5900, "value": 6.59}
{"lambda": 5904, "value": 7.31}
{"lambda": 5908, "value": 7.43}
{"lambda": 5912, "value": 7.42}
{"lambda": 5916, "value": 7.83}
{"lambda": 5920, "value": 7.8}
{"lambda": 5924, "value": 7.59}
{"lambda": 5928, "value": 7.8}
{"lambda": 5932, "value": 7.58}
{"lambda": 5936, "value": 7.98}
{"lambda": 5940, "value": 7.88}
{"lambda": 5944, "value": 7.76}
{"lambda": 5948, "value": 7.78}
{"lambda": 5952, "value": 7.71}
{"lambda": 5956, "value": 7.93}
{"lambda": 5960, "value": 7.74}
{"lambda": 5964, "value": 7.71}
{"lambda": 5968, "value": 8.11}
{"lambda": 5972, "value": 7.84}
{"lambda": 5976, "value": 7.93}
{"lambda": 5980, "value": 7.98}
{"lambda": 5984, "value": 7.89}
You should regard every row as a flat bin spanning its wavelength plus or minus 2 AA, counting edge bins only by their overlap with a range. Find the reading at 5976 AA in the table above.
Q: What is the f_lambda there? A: 7.93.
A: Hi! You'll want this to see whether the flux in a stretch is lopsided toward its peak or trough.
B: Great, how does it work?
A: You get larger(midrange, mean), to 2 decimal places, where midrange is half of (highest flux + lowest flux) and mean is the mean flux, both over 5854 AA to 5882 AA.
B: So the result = 7.77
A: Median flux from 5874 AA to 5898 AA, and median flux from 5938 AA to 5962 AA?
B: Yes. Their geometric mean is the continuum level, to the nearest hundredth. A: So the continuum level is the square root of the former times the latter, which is 7.30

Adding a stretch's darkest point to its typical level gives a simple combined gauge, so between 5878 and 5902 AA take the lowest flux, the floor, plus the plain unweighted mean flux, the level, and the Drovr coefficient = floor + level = 12.5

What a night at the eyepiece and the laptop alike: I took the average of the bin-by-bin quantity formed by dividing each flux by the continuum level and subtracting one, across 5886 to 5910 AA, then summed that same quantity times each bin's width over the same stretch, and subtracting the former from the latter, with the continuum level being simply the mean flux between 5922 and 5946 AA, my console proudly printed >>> -3.3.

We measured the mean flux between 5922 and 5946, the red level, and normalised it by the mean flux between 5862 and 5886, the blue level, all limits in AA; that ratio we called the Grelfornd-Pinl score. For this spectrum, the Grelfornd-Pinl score 1.02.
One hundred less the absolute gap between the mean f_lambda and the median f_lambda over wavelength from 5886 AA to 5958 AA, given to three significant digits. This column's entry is 99.7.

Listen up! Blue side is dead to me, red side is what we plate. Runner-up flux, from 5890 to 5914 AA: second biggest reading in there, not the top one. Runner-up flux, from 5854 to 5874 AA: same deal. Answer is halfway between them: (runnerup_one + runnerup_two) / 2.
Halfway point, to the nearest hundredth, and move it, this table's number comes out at 7.66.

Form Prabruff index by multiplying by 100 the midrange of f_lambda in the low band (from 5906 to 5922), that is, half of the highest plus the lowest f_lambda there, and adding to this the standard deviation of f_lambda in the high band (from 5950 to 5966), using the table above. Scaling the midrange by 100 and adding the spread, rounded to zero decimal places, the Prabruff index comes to 763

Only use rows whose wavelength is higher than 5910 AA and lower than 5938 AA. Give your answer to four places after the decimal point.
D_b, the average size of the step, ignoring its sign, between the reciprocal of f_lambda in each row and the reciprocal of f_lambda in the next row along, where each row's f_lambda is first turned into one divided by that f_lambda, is 0.0042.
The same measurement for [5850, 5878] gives 0.0026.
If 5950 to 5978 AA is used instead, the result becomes 0.0032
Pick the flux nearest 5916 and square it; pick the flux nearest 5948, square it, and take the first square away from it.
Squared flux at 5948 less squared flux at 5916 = -0.8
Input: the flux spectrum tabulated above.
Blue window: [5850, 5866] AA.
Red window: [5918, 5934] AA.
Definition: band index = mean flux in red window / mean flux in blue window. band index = 0.98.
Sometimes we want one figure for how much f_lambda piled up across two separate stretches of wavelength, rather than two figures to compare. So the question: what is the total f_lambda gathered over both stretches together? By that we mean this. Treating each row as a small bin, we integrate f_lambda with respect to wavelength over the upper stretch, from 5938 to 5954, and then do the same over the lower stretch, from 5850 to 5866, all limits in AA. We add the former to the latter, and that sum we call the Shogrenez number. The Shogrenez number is 250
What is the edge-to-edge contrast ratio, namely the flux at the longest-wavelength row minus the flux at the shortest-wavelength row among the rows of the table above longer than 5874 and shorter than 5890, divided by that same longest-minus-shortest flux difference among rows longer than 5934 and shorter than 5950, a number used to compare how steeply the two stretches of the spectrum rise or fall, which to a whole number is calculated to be 6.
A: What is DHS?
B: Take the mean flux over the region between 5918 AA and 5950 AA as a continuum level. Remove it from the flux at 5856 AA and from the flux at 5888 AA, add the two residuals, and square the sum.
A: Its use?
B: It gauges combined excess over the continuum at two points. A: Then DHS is 1.3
